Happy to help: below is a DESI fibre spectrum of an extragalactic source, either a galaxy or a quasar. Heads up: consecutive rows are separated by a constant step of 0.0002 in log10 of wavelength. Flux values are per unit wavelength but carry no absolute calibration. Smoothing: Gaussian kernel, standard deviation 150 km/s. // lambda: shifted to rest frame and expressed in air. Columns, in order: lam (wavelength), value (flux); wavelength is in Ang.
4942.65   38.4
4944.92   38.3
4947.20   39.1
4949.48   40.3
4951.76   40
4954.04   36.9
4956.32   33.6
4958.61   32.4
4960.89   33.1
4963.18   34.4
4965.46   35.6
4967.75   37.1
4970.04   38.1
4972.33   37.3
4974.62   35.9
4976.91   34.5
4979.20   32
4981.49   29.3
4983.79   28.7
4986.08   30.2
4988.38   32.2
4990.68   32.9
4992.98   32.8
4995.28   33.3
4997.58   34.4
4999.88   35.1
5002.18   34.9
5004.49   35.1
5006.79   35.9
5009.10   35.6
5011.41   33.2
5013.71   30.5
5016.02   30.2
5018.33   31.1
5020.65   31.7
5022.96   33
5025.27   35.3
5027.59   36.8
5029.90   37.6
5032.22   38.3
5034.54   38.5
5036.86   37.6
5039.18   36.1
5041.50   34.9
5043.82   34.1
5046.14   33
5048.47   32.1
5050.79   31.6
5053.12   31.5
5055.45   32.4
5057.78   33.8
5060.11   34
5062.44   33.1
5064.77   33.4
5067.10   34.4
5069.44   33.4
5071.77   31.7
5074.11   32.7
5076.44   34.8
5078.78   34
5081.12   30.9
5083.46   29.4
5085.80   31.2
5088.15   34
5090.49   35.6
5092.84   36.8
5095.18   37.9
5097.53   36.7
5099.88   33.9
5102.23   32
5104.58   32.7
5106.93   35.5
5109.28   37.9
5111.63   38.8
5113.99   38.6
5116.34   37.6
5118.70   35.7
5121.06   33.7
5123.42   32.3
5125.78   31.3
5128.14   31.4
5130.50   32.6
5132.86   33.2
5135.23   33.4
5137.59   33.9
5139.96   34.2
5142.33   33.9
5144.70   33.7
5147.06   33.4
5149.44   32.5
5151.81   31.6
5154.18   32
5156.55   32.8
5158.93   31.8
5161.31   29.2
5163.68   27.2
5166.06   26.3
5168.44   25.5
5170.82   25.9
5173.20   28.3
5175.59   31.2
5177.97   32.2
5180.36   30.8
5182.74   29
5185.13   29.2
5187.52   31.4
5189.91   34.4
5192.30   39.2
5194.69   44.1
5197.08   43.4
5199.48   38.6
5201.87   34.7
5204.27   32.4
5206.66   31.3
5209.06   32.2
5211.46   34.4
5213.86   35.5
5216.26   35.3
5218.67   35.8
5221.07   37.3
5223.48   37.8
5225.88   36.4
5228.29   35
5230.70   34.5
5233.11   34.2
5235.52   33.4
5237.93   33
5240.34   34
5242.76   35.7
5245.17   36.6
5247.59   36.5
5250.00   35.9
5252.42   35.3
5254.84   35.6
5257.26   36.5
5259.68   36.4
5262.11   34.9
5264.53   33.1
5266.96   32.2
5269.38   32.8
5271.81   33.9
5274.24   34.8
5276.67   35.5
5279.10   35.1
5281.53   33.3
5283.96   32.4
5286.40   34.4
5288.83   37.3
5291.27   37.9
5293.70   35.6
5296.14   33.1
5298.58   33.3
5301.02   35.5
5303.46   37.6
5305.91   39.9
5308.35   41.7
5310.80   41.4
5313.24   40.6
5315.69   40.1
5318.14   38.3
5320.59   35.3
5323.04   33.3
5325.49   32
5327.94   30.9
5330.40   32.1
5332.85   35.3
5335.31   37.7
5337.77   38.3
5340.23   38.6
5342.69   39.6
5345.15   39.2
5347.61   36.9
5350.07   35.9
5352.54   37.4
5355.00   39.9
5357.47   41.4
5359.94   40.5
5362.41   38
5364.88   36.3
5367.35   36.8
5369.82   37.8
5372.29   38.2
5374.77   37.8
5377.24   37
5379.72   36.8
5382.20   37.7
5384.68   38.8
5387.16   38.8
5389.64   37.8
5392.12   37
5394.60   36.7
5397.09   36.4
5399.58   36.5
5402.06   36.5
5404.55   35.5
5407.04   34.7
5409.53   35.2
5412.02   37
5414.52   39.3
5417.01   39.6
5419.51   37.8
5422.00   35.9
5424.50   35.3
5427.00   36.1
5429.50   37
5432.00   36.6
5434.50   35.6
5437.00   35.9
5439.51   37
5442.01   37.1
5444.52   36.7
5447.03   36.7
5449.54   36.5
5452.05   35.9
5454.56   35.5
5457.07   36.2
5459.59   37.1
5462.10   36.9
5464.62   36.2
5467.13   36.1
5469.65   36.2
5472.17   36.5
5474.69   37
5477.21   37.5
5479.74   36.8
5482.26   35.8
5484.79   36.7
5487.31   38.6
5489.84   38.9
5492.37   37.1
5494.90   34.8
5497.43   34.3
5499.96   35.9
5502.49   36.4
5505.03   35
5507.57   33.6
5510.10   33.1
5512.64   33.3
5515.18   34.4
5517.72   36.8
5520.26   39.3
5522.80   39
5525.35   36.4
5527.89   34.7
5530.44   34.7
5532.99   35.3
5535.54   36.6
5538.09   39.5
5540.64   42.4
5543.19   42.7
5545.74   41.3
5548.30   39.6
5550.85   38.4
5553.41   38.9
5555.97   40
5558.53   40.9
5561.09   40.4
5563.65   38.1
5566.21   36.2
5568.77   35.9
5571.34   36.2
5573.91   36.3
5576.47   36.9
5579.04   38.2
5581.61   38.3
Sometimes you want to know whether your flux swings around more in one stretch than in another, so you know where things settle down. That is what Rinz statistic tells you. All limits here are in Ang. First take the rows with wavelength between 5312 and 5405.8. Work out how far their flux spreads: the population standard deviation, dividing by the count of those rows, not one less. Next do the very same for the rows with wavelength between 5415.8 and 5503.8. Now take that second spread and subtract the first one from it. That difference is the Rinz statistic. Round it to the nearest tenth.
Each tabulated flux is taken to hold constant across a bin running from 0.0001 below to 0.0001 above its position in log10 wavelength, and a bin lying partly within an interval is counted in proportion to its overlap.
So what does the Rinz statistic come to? -1.3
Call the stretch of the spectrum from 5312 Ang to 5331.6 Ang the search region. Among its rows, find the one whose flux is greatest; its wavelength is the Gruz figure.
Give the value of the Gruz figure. 5313.24 Ang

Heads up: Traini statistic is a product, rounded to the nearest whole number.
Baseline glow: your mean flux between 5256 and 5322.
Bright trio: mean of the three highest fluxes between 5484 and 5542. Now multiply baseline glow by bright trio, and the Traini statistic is 1456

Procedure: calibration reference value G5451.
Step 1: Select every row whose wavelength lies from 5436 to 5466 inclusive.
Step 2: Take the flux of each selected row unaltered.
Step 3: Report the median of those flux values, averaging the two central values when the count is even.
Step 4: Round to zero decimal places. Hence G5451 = 37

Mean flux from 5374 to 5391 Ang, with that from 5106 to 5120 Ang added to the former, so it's 75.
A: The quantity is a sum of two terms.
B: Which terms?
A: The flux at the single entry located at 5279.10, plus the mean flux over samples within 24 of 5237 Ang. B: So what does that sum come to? 71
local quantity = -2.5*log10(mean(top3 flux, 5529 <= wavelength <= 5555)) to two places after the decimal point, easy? -4.06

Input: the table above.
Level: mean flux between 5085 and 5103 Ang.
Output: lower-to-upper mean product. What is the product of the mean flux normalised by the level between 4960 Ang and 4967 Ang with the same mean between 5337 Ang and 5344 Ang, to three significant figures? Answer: 1.10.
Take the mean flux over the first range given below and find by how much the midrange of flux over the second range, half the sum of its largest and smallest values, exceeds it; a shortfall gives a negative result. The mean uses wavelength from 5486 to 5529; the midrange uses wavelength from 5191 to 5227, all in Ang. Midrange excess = 1.7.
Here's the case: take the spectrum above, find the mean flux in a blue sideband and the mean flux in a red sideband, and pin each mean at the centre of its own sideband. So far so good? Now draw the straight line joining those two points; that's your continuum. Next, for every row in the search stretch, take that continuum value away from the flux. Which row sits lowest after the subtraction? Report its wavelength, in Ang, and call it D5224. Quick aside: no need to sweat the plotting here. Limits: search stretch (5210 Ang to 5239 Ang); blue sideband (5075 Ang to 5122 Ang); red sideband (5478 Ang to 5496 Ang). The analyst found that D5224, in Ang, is 5237.93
